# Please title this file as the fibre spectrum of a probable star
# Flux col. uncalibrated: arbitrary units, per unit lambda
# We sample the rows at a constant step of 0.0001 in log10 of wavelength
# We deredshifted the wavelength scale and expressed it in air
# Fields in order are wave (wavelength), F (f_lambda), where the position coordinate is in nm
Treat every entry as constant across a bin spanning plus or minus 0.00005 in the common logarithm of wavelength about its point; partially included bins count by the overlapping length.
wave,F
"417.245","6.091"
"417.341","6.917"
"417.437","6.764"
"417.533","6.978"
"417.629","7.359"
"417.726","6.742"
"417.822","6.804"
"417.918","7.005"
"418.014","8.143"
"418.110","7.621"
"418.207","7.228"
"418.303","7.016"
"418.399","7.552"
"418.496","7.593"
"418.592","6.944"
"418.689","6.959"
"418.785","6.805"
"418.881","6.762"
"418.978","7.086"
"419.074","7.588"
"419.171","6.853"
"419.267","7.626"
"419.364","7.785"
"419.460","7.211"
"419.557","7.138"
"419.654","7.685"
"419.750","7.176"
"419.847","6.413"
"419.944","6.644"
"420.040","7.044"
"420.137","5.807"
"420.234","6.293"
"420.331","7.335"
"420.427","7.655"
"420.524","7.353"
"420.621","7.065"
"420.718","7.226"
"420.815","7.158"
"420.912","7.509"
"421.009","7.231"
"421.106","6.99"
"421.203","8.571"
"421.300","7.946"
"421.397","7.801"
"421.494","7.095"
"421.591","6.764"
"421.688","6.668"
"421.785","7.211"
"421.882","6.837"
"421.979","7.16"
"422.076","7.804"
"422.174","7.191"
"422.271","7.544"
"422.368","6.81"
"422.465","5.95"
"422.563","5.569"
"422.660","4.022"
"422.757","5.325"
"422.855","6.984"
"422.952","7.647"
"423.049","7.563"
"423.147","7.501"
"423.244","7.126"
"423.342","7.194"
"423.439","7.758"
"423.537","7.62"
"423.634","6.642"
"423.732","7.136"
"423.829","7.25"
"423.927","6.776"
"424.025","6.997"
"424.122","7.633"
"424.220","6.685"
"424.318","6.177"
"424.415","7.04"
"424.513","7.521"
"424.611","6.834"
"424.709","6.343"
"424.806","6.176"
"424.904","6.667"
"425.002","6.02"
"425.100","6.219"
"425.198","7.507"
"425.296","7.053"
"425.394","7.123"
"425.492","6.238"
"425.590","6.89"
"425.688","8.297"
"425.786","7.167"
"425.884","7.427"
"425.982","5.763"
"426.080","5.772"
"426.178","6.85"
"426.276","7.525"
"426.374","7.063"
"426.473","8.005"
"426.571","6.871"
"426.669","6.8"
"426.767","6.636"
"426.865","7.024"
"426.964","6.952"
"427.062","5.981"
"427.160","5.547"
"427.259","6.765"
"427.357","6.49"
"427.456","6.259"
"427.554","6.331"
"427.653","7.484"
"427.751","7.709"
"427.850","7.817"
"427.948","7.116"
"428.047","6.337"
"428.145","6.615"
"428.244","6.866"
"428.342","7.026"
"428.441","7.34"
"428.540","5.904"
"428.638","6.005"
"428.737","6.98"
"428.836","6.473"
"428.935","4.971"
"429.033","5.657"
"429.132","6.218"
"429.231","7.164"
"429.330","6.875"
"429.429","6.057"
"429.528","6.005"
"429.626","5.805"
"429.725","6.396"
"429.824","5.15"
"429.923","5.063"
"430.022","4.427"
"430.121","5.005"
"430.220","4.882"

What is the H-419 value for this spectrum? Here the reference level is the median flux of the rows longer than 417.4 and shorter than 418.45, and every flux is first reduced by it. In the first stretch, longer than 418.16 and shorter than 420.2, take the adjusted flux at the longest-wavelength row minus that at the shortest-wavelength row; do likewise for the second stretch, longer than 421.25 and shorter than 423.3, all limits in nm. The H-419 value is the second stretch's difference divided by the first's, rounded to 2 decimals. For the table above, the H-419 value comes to 0.58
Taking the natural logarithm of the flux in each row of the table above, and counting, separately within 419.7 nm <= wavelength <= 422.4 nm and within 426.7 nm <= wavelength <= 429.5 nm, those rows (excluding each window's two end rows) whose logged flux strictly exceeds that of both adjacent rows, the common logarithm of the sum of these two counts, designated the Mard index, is 1.15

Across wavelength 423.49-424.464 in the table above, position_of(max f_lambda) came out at 424.122 nm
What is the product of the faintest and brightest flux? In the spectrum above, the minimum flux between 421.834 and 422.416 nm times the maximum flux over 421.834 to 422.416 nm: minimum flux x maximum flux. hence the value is 53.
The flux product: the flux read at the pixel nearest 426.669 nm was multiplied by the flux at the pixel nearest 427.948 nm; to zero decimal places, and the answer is 48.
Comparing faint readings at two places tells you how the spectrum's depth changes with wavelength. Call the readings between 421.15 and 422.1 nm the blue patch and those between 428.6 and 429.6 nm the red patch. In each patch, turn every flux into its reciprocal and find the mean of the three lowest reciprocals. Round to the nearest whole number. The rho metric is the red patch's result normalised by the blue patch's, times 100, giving 116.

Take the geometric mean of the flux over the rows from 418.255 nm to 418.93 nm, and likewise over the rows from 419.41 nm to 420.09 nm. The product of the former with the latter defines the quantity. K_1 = 49.8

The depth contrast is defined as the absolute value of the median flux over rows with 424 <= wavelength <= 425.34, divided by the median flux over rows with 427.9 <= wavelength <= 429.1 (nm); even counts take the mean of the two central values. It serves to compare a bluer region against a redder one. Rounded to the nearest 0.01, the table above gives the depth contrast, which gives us 1.03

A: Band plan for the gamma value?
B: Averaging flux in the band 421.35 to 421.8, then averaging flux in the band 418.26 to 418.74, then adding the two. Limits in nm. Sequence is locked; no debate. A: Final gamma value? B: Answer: 14.3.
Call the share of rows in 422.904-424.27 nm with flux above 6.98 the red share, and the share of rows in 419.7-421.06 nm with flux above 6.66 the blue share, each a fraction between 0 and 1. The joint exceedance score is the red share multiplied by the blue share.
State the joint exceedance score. 0.56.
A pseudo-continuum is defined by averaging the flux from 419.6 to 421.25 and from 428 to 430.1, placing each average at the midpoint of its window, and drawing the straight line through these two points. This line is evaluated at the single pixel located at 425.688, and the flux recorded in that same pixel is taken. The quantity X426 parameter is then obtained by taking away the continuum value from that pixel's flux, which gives 1.8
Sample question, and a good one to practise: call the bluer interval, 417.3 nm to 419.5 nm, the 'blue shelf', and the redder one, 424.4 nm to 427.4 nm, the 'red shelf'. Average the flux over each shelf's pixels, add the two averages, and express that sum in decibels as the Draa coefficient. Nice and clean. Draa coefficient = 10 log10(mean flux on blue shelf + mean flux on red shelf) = 11.46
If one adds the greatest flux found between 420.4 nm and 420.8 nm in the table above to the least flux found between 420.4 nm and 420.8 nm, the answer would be 14.7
